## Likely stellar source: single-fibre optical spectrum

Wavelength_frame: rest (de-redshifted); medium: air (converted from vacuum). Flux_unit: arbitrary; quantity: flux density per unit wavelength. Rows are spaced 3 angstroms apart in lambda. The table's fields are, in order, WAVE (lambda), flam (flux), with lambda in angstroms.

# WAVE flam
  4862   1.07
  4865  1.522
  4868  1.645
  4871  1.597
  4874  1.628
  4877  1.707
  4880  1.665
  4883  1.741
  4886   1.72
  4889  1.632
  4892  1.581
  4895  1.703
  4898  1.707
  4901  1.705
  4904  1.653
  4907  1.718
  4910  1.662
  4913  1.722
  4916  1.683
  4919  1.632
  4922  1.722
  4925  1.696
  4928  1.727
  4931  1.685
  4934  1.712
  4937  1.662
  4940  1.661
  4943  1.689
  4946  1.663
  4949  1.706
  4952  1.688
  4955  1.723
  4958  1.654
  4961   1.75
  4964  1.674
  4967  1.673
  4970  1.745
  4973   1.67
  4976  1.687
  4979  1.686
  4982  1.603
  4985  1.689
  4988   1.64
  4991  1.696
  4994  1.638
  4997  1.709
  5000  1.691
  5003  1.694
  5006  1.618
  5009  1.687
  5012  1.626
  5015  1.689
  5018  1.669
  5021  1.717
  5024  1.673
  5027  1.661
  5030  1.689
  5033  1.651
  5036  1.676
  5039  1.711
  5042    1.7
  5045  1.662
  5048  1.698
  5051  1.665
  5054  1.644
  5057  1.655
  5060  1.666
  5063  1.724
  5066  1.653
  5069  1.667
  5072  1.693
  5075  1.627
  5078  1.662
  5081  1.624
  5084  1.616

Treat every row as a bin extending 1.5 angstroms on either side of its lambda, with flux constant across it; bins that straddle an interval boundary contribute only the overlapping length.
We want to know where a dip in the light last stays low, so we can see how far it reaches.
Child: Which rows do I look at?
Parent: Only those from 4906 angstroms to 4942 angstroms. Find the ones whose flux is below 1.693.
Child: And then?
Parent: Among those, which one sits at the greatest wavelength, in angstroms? 4940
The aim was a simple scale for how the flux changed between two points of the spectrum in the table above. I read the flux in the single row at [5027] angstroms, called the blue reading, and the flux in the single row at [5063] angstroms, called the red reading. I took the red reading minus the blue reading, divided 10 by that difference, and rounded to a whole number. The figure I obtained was 159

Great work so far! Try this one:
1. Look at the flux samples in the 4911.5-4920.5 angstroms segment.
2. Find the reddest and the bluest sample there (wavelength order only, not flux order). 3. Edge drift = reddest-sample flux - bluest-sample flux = -0.09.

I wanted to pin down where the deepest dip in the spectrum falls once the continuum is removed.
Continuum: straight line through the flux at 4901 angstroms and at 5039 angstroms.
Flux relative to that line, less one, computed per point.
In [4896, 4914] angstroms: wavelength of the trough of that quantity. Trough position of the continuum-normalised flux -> 4904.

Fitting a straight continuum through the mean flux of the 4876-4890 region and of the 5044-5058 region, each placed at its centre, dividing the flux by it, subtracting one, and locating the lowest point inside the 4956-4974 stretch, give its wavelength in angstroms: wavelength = 4958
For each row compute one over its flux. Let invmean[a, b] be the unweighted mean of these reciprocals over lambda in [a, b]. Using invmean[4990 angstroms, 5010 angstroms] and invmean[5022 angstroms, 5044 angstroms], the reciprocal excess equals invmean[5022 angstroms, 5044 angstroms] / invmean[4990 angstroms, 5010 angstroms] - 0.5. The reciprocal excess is 0.497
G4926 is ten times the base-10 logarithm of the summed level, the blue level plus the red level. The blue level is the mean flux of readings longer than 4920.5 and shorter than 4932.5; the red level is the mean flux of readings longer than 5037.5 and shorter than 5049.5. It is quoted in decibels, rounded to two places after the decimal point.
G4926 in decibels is 5.32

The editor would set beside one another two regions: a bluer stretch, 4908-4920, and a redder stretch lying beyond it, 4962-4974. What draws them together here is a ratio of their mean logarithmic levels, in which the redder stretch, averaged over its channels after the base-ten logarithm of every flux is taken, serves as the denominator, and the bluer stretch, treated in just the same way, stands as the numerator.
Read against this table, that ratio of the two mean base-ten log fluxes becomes 0.98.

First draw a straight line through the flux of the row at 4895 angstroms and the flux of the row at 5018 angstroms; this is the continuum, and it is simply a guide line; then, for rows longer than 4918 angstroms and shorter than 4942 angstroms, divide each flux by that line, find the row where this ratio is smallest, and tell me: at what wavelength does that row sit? 4919 angstroms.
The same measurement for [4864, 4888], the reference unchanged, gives 4865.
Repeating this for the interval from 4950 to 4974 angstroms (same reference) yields 4958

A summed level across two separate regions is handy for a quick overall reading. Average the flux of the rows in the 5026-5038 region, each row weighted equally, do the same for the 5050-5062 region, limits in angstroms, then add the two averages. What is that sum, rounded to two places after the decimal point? 3.33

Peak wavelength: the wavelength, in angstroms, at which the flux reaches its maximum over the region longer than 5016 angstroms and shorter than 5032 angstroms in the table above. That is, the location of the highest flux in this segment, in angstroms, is 5021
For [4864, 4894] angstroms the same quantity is 4883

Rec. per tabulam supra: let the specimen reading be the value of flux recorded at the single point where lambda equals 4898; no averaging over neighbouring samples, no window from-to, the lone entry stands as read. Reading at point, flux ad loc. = 1.707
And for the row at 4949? 1.706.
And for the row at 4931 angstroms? 1.685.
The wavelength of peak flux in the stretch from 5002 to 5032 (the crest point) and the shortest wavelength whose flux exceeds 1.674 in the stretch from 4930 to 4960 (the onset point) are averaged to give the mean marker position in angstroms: 4976.0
